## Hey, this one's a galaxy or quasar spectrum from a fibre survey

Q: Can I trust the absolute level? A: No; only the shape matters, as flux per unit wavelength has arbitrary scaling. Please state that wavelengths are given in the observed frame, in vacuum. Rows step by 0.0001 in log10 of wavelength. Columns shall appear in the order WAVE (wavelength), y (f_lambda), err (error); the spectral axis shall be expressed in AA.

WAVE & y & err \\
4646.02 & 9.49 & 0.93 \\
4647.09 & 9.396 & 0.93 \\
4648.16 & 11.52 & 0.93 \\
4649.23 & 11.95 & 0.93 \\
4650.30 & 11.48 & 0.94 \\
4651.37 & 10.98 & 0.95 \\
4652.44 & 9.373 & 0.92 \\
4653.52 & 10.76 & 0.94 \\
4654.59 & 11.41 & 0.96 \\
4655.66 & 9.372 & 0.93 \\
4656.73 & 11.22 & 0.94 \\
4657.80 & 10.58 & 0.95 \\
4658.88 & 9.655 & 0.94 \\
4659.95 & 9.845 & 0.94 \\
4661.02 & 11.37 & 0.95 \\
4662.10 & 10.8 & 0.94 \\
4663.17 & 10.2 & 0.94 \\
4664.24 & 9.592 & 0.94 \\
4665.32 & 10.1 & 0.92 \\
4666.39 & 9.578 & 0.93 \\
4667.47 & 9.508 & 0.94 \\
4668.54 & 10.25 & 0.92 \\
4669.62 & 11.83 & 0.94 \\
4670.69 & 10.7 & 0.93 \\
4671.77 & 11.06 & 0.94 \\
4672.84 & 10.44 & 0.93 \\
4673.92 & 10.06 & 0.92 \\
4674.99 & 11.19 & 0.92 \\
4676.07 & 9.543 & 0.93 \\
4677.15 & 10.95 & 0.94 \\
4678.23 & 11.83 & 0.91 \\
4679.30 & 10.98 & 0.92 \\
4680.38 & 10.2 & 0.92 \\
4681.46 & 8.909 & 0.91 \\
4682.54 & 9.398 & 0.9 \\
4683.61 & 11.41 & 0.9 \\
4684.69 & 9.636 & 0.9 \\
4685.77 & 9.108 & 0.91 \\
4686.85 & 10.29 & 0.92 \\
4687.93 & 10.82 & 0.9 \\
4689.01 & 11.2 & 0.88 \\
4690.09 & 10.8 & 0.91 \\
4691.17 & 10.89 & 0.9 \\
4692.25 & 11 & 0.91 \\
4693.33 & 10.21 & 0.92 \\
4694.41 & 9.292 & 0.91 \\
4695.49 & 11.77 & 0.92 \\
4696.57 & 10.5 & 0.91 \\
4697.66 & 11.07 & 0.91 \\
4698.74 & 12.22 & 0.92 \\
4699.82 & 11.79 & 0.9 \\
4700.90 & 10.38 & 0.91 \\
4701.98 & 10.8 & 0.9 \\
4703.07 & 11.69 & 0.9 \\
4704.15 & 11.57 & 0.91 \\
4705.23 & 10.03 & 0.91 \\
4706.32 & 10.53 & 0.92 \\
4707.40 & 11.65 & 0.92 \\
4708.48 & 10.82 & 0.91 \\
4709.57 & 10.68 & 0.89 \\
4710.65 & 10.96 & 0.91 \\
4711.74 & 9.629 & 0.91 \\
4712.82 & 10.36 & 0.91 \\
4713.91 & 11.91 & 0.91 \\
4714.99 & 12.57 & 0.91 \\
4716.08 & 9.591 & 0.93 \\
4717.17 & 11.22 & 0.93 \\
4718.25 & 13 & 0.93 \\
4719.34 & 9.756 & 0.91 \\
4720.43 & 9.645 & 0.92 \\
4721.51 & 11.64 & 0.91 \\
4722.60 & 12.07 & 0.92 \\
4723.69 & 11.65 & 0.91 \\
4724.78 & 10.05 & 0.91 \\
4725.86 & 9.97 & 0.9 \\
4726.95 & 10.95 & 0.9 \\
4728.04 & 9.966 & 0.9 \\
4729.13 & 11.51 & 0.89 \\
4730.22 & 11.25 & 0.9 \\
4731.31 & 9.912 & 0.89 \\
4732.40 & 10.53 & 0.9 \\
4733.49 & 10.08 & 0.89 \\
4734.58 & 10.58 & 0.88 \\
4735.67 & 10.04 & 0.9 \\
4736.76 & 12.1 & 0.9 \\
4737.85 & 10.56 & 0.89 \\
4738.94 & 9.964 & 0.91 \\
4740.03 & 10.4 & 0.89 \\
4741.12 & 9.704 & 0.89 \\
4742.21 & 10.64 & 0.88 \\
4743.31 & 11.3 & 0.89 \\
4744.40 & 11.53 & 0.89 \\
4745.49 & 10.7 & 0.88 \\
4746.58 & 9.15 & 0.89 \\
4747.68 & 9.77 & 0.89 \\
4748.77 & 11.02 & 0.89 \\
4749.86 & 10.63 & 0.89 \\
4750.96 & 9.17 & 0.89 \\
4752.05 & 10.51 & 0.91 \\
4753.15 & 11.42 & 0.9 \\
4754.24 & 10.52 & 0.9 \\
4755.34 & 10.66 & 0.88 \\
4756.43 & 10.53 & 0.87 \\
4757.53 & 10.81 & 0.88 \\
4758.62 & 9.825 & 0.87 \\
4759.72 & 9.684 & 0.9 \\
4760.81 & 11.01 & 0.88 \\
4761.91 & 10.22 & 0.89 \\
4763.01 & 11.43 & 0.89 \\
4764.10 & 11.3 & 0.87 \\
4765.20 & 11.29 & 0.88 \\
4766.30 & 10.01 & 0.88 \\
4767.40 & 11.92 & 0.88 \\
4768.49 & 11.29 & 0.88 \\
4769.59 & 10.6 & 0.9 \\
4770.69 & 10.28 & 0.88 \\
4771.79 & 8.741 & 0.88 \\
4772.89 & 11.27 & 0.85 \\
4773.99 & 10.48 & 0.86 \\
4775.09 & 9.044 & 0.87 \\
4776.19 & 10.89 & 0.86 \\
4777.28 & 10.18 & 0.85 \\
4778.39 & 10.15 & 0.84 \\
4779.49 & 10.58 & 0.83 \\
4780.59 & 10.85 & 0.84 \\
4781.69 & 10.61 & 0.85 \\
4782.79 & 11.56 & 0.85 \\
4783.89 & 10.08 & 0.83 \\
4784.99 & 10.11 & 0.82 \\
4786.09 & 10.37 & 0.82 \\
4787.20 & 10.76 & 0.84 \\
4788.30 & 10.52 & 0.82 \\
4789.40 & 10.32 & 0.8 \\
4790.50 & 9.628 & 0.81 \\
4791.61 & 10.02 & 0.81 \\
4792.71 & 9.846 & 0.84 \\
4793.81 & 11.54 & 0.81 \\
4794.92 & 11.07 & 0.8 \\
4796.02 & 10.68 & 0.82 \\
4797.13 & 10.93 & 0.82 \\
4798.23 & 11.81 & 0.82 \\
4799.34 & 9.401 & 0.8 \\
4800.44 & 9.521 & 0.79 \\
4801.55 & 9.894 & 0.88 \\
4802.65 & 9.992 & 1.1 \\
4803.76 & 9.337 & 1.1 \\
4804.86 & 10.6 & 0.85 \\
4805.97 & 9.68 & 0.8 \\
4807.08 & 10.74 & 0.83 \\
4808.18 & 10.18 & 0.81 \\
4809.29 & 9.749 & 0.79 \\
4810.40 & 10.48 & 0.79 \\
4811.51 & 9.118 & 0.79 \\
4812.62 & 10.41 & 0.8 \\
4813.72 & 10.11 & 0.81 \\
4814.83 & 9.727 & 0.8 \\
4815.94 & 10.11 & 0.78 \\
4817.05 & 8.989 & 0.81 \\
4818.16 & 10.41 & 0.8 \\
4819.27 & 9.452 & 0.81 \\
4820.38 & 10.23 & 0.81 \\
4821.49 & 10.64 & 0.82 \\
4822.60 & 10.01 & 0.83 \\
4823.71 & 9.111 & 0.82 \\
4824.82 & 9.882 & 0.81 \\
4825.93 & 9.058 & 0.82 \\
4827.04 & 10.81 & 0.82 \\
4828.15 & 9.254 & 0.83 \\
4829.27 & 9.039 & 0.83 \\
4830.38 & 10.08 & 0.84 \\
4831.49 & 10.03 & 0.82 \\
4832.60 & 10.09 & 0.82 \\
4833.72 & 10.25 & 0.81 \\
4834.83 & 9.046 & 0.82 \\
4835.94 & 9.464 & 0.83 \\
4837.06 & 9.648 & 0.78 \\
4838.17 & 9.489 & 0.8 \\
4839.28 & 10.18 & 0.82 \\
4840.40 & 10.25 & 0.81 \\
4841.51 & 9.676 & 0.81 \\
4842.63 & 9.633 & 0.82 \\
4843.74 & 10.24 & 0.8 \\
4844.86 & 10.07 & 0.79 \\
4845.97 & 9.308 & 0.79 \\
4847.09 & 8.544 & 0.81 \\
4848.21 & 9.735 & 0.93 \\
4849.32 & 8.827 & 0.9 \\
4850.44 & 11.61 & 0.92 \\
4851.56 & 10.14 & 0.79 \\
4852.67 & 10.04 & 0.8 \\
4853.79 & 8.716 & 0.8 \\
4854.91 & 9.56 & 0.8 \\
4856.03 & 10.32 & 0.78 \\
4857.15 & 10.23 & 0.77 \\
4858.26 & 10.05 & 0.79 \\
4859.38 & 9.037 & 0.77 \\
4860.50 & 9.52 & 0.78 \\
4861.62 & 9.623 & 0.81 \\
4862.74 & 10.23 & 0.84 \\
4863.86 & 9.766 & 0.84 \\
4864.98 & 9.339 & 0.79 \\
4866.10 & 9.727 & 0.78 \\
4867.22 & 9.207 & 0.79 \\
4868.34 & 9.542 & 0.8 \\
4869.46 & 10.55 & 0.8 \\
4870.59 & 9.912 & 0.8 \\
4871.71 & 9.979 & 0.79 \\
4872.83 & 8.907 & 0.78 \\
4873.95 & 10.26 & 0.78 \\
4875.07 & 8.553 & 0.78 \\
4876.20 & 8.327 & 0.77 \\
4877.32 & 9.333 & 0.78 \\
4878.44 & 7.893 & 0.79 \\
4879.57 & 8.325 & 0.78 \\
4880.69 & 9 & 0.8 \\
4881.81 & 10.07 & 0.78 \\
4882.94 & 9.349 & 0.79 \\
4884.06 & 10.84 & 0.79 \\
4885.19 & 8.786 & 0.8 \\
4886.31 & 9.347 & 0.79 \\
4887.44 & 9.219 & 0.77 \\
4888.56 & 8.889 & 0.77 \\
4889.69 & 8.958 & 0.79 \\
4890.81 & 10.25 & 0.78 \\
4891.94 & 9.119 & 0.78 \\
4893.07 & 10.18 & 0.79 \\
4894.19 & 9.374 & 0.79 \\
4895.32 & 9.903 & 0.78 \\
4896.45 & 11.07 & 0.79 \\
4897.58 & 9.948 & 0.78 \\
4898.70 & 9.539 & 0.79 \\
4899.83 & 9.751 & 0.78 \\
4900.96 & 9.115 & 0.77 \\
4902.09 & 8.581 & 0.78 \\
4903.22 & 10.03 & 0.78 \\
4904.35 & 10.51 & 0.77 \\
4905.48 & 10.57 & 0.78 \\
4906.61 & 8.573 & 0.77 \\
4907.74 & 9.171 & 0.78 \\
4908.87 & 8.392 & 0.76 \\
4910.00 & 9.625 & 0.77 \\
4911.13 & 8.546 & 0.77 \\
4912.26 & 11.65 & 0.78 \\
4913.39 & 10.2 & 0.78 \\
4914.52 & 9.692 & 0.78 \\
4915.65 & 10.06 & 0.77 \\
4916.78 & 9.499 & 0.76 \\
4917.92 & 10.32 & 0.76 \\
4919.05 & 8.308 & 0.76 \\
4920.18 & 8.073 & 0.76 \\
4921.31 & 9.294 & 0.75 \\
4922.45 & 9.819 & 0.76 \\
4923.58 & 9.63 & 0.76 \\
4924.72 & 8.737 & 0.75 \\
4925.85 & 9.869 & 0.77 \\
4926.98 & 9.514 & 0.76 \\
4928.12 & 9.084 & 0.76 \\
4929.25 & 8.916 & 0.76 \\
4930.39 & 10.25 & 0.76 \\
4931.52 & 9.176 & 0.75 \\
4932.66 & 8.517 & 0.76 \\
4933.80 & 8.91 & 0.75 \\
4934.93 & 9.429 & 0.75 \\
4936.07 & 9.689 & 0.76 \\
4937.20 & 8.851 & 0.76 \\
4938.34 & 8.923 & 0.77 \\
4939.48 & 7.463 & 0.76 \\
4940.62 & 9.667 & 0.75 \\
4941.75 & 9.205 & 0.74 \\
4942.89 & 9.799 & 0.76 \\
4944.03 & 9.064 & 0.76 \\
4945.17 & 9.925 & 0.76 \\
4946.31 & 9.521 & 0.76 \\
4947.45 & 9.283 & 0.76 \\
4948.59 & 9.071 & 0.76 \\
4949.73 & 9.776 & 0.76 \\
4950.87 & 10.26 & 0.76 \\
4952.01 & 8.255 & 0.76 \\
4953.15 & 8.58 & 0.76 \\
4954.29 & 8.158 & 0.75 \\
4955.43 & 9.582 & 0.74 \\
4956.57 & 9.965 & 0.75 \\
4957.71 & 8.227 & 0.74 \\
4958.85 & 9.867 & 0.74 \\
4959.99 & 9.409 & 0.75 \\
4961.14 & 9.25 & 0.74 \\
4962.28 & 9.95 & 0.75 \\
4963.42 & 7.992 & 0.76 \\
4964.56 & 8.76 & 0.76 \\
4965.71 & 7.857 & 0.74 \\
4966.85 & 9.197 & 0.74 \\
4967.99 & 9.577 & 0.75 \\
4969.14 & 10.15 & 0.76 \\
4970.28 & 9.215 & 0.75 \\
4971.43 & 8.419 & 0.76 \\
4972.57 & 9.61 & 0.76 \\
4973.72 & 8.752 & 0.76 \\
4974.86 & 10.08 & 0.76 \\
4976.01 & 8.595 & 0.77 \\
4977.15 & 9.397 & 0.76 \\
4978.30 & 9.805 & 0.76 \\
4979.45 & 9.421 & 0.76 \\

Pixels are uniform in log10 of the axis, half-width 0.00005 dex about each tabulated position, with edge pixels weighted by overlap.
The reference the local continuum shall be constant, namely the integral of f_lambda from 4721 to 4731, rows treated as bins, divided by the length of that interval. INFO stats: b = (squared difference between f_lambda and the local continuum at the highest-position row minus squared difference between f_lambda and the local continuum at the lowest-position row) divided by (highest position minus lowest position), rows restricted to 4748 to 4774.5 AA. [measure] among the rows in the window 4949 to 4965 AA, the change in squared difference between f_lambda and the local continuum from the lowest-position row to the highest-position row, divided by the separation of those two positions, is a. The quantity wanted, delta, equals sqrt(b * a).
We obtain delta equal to 0.05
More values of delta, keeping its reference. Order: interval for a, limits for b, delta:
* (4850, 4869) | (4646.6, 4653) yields 0.04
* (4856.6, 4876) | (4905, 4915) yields 0.22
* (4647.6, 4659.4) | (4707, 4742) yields 0.07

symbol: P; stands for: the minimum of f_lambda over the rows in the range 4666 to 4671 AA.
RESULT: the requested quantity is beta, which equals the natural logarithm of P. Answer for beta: 2.25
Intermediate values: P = 9.508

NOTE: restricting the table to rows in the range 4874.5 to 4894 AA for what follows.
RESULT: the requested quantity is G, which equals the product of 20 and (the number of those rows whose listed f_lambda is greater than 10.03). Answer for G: 80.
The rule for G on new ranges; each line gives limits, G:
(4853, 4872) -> 100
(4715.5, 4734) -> 220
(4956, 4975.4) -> 40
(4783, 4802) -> 220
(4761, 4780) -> 280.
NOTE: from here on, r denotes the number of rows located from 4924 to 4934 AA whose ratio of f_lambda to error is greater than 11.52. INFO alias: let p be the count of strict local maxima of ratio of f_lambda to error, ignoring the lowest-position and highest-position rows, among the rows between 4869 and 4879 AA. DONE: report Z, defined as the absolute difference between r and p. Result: 5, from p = 3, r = 8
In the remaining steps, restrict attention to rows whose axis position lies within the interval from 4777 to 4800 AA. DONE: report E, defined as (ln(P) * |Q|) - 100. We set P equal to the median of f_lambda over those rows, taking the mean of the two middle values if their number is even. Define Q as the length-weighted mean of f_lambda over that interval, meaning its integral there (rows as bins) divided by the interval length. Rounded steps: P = 10.5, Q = 10.5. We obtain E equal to -75.2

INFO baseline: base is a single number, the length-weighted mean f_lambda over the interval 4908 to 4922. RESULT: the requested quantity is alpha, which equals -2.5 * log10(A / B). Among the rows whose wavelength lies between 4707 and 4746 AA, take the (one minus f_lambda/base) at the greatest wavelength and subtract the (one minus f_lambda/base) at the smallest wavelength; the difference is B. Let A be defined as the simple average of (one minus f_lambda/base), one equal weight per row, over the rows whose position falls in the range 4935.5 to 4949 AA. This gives 1.4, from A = 0.03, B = 0.10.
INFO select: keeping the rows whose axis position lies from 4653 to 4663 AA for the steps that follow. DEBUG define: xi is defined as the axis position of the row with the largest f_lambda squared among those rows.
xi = 4654.59 AA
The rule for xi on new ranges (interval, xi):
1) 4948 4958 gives 4950.87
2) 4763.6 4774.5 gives 4767.40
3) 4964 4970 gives 4969.14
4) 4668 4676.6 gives 4669.62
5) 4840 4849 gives 4840.40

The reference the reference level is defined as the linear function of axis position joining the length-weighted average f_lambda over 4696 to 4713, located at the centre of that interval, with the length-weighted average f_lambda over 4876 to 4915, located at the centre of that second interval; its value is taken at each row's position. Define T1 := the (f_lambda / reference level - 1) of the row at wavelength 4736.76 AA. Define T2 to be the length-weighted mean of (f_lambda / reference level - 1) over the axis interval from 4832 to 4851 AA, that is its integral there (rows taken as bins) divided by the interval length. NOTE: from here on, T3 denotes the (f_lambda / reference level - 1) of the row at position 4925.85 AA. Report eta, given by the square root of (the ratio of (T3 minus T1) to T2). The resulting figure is 2.2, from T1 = 0.13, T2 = -0.014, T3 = 0.06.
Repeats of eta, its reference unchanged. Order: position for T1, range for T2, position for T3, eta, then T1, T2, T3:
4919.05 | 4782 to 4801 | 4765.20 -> 3.1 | -0.11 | 0.020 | 0.08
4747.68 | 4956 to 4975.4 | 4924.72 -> 0.9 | -0.08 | 0.024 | -0.06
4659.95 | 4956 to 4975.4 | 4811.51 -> 1.0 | -0.13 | 0.024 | -0.10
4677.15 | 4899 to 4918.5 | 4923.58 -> 1.4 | -0.02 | 0.028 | 0.04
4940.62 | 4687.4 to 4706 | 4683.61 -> 2.4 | 0.05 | -0.005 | 0.03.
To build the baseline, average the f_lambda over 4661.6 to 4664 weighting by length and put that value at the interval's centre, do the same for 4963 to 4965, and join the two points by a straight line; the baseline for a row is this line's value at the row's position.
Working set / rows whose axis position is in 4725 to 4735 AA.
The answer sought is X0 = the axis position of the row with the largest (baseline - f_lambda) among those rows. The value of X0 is 4731.31 AA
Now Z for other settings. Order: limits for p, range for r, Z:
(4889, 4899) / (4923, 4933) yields 5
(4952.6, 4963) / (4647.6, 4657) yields 4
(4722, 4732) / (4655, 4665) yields 0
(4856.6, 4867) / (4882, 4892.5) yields 5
